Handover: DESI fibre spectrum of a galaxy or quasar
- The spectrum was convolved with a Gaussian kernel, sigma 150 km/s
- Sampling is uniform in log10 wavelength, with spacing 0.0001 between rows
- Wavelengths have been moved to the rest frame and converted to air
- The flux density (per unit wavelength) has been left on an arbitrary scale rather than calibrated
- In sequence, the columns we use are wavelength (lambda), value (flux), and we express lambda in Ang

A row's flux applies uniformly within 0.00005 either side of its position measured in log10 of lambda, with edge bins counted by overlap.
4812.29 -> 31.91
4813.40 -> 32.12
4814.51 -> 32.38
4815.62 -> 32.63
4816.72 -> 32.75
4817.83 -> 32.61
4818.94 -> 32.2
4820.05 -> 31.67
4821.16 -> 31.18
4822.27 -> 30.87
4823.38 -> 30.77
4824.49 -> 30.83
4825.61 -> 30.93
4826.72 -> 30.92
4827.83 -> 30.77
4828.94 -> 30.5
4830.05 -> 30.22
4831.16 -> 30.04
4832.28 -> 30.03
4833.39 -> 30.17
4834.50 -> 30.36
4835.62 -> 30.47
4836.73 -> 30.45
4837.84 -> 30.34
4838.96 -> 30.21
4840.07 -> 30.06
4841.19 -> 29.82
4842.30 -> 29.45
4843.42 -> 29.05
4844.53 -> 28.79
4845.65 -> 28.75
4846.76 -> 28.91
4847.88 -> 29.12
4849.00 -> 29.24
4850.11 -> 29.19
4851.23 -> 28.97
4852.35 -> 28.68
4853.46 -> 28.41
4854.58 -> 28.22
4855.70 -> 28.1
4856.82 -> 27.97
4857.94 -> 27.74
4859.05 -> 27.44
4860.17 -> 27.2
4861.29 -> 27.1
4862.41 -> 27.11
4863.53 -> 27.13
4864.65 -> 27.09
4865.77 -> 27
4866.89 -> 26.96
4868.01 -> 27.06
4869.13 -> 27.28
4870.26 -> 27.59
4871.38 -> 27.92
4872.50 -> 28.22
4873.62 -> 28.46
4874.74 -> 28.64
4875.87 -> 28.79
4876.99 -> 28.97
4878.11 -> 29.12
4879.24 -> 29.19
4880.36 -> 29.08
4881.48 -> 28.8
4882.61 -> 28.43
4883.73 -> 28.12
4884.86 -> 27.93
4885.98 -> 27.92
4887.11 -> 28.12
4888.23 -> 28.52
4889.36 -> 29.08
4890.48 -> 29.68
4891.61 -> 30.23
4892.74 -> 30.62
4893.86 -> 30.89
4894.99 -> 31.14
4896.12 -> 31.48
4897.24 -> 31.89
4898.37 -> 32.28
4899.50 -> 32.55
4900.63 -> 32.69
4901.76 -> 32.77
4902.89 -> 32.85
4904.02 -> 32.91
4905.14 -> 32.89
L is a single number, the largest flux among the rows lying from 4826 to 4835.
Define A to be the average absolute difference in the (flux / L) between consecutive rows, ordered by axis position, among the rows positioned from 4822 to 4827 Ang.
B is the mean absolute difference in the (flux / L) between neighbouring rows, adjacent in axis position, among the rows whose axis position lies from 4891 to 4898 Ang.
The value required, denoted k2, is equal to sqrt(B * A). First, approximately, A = 0.0022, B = 0.0107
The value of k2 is 0.0048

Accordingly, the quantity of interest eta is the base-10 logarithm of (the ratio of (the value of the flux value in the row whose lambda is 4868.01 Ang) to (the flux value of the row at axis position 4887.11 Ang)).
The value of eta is -0.02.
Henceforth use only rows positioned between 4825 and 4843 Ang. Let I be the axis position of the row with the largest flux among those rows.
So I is 4825.61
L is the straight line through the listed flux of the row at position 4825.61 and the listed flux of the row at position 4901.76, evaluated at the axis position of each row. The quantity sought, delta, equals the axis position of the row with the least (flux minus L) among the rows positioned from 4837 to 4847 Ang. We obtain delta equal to 4845.65 Ang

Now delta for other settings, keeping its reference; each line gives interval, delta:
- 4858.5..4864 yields 4863.53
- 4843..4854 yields 4853.46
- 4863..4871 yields 4866.89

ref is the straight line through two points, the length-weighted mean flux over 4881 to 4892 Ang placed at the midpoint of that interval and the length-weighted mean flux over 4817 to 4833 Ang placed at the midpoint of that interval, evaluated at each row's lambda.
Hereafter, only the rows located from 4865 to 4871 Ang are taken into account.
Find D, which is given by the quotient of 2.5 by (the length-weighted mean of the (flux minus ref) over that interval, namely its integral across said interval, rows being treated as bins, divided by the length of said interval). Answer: -1.2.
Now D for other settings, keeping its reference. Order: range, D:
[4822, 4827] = -18.2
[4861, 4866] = -1.0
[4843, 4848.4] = -2.0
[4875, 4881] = 69.7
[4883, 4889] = -5.0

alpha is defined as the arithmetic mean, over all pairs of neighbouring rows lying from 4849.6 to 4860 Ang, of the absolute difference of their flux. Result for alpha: 0.219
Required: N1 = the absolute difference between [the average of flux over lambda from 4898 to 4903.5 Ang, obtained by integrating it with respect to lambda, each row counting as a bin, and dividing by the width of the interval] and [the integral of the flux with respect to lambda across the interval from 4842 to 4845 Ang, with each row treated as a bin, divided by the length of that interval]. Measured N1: 3.5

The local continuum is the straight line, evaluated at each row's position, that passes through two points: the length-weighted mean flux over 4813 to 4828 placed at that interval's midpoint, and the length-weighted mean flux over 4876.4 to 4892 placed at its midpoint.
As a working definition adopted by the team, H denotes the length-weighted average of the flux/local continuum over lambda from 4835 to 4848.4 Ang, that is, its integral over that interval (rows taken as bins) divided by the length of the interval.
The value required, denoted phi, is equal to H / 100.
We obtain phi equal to 0.0097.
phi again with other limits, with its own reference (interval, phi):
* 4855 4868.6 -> 0.0092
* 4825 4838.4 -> 0.0098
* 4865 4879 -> 0.0095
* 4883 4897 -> 0.0104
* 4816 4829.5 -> 0.0099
